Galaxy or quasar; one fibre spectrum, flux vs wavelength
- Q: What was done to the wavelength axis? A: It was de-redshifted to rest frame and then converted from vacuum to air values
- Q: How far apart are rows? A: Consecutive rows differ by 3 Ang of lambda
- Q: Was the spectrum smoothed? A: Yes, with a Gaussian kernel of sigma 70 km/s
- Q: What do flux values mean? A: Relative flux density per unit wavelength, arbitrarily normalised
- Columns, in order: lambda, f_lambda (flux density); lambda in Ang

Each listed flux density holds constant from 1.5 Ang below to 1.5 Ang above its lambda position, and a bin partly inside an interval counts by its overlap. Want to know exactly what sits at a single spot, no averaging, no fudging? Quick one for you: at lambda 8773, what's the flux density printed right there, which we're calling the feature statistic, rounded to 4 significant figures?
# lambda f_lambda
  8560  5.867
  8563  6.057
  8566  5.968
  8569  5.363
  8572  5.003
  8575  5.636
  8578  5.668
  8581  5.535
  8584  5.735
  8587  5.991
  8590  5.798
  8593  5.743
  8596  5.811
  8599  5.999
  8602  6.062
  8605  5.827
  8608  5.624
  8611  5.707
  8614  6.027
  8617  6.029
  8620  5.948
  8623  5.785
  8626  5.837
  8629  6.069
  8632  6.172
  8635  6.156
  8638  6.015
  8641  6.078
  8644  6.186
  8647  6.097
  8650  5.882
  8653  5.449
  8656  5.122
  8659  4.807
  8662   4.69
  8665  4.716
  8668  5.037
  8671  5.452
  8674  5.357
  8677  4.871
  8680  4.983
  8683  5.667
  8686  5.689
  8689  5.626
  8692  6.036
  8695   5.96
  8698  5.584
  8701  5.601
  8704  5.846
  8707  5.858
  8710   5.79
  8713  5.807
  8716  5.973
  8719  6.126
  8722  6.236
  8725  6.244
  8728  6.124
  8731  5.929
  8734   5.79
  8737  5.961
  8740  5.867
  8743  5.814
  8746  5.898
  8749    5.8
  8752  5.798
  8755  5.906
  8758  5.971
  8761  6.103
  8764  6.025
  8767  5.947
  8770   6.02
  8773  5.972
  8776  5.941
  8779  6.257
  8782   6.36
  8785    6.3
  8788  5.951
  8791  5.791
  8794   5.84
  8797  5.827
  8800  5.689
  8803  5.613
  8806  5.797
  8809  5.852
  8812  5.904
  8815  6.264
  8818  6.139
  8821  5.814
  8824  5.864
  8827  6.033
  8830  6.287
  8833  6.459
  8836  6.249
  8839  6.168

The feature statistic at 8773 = 5.972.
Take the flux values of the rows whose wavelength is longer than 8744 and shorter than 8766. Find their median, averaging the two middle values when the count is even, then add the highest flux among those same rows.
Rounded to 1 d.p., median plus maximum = 12.0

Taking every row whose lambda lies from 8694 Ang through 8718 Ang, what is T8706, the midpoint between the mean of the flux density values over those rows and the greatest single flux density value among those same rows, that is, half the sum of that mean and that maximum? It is 5.9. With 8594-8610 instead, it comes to 6.0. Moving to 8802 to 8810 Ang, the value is 5.8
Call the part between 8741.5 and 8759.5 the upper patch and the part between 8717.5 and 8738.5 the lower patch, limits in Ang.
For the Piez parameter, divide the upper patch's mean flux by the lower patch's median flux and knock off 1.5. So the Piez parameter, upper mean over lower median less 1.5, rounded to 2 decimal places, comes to -0.54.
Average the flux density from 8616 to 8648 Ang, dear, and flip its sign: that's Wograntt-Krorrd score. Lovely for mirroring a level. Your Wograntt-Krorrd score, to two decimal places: -6.03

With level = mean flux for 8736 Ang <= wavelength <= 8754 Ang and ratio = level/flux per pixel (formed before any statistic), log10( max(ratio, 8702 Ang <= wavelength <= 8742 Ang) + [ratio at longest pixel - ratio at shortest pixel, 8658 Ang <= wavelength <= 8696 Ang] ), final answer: -0.11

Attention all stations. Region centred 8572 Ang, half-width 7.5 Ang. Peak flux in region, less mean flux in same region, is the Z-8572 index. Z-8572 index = 0.4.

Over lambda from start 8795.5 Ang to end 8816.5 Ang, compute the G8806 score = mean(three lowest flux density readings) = 5.70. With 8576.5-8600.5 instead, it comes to 5.65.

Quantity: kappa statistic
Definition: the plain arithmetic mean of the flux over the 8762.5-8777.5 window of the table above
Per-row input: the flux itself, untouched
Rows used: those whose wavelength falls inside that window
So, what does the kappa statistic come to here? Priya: 5.98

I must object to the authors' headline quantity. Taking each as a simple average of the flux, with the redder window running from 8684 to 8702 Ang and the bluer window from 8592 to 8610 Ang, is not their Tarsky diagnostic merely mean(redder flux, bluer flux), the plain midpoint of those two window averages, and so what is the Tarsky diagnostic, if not 5.797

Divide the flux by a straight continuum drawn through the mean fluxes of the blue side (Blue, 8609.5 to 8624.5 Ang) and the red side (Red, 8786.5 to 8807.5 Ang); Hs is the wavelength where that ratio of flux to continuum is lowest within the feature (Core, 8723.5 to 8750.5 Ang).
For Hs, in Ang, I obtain 8734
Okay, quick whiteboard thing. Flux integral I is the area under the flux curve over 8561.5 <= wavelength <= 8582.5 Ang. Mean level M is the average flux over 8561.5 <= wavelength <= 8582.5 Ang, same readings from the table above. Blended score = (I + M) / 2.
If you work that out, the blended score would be 61.6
